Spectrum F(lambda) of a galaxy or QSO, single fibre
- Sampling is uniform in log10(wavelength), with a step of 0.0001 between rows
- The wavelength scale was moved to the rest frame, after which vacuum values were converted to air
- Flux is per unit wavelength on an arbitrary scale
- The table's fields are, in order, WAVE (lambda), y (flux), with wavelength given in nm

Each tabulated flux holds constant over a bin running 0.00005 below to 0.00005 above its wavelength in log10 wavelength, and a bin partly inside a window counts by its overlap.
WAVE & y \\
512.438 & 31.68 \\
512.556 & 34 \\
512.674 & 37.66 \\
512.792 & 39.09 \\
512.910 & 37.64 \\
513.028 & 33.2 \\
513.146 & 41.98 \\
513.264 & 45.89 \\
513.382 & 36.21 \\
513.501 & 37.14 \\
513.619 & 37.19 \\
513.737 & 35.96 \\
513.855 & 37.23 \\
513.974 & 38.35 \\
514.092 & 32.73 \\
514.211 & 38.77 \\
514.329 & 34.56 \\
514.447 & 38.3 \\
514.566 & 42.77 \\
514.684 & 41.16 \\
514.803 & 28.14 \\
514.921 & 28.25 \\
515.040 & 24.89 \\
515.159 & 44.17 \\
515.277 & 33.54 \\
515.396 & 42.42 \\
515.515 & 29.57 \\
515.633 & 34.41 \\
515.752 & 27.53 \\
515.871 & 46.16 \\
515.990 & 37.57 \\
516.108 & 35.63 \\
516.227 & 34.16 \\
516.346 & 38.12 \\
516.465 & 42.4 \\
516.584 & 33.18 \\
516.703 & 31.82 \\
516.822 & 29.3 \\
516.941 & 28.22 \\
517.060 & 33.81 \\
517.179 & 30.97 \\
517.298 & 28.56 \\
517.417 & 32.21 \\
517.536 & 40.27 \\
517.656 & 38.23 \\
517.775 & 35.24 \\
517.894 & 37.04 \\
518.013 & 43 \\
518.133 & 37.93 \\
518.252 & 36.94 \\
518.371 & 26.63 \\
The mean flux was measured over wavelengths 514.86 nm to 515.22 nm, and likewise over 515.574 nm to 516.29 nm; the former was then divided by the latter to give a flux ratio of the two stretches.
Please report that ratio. 0.90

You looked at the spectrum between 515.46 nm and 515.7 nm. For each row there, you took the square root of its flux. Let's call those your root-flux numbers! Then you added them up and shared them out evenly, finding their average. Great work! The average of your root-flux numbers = 5.65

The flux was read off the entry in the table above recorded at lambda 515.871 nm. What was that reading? 46.16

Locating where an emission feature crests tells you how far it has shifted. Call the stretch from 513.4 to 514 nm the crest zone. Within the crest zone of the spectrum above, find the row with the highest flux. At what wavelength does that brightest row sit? 513.974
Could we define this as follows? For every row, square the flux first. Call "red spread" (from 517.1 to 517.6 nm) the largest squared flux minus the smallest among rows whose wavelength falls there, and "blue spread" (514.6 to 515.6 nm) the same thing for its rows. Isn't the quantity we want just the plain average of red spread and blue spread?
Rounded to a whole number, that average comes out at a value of 1069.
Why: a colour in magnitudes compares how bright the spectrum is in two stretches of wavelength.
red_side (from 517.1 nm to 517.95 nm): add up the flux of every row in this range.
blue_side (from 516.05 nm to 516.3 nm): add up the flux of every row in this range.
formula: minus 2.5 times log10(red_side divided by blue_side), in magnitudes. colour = -1.4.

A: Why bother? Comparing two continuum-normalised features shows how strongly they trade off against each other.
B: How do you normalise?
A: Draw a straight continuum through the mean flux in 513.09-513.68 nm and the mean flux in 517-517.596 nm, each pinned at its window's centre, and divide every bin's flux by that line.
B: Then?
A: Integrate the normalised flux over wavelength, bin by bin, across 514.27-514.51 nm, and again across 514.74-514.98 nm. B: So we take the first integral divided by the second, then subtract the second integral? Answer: 1.08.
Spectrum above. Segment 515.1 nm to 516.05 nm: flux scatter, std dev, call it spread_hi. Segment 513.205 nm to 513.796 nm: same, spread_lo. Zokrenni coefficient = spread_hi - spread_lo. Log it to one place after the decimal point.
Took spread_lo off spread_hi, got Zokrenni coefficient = 2.7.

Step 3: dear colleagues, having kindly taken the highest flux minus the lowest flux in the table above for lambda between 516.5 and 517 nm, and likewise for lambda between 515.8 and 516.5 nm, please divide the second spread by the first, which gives 2.42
